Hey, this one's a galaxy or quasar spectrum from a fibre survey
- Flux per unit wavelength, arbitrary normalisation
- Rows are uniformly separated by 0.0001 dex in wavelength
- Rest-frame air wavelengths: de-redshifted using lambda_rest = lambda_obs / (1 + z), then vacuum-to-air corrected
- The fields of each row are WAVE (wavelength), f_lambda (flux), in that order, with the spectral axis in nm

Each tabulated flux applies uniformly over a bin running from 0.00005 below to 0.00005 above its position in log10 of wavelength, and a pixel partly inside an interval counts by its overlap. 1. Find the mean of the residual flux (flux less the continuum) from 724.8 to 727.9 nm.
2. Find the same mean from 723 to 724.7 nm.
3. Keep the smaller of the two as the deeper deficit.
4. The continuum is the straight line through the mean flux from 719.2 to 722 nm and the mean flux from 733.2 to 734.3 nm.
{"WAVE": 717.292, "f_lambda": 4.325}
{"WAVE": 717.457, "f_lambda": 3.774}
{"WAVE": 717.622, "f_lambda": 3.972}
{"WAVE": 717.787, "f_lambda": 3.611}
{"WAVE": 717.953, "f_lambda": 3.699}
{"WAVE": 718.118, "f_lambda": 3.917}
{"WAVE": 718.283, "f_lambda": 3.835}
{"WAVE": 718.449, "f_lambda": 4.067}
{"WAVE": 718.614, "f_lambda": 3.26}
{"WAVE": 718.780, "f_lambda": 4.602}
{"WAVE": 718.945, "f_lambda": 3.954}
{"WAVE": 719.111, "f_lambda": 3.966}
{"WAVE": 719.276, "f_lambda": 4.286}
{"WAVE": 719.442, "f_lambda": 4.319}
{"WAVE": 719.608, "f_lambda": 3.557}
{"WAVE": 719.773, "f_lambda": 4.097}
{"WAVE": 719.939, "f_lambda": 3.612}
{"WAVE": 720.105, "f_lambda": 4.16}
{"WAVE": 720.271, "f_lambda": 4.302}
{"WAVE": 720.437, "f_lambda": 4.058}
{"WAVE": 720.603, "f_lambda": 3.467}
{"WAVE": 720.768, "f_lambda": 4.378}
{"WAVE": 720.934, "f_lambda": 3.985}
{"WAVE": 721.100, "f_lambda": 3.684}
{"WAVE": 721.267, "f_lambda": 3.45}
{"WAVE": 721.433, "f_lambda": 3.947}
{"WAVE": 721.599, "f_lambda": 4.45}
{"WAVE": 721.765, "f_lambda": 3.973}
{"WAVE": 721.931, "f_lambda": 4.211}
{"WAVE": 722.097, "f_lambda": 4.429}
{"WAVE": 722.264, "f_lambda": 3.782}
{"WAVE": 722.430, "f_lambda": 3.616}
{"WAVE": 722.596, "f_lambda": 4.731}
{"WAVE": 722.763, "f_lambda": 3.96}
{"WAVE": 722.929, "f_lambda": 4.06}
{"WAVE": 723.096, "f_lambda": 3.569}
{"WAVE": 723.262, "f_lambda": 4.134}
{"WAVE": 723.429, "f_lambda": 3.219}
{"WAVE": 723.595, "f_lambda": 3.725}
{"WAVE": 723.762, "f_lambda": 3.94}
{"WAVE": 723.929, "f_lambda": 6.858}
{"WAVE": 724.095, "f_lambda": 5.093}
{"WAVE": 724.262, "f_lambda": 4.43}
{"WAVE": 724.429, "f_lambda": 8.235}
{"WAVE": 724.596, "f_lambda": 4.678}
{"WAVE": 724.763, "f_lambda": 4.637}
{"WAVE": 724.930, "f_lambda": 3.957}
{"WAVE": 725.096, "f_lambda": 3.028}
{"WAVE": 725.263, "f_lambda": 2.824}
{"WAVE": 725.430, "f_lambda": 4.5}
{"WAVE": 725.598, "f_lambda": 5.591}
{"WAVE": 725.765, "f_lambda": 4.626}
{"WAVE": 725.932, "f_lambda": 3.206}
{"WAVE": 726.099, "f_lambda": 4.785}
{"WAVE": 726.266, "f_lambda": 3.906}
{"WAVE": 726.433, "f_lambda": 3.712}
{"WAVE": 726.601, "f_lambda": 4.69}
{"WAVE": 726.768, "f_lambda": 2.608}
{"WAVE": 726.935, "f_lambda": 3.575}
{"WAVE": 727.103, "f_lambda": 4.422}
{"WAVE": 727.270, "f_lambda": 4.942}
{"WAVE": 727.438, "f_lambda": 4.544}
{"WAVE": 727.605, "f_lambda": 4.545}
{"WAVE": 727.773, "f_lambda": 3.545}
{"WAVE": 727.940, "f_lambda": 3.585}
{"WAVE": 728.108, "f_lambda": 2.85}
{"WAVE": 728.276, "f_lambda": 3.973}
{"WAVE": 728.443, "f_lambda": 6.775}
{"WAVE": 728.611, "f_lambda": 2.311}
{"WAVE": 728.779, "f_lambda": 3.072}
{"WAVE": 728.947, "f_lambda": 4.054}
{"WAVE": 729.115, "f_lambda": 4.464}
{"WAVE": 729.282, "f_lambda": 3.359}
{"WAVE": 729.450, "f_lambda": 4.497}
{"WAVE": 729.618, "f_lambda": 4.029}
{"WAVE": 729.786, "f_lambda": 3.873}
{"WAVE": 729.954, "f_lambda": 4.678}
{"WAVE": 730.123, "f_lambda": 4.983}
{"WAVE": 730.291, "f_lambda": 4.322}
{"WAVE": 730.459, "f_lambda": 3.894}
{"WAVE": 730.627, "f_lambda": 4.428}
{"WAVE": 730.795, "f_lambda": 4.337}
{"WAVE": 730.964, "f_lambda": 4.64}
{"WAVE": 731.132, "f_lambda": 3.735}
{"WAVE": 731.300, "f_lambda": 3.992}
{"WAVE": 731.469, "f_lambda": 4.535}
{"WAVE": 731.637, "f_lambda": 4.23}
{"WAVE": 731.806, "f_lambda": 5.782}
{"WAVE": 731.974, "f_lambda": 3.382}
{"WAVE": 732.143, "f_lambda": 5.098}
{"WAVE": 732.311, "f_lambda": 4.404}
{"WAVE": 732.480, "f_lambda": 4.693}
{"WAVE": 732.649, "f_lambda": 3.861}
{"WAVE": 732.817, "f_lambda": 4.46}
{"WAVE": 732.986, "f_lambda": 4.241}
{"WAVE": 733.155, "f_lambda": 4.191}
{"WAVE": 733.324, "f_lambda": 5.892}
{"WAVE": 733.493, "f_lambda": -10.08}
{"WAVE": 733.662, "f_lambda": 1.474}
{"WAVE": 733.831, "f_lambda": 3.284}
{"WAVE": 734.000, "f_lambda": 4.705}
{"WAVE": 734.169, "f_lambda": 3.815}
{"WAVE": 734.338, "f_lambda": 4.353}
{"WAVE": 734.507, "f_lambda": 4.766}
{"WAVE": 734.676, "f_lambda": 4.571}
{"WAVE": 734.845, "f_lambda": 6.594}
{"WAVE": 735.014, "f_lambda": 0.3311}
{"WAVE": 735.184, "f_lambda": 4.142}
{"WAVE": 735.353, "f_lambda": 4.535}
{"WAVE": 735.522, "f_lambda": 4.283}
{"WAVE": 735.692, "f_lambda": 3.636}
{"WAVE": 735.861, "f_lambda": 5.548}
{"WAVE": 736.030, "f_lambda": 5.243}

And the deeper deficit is 1.1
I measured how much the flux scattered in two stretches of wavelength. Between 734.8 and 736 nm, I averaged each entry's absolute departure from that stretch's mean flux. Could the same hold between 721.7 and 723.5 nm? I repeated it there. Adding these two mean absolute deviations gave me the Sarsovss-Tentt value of 1.6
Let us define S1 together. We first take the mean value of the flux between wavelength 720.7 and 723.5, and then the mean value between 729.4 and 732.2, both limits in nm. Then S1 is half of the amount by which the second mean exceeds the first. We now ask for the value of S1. 0.20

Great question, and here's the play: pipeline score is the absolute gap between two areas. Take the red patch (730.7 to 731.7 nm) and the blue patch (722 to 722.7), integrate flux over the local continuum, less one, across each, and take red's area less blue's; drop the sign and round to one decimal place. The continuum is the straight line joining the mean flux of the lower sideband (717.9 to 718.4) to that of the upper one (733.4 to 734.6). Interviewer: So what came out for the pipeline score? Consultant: 0.8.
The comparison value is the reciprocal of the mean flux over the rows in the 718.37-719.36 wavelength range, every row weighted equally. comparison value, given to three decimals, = 0.249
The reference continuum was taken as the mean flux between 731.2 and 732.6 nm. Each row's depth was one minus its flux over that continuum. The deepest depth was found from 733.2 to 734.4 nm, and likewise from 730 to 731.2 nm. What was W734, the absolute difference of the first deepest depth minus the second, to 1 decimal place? 3.1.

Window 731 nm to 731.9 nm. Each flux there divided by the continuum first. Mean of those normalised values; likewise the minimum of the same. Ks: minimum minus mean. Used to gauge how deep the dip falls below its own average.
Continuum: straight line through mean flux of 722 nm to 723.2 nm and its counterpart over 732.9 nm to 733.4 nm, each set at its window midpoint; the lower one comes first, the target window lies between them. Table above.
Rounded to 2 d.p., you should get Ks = -0.15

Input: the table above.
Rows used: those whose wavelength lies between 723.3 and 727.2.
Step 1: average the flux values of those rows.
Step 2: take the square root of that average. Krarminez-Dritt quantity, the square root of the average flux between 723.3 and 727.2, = 2.09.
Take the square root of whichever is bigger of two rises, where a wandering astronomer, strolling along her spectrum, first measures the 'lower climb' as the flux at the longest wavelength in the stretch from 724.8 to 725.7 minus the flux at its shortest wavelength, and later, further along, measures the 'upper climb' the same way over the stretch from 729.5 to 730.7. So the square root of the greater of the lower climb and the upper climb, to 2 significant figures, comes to 1.3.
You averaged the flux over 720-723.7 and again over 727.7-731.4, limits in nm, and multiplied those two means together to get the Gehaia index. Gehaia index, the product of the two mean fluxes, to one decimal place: 16.1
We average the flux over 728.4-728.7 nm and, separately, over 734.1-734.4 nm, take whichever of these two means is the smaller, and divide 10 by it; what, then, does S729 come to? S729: 2.45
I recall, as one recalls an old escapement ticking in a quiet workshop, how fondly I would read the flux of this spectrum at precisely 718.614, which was 3.26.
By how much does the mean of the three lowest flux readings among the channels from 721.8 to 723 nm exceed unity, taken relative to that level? 2.79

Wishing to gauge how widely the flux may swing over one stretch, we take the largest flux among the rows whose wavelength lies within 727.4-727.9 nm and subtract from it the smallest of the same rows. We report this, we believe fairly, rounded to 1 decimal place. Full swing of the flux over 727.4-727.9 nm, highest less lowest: 1.0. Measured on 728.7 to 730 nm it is 1.6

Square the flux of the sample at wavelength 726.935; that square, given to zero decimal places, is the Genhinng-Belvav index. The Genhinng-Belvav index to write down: 13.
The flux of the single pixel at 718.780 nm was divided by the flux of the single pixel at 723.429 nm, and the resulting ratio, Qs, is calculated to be 1.4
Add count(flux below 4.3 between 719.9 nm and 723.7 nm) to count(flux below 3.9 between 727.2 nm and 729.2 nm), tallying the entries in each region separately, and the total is 23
